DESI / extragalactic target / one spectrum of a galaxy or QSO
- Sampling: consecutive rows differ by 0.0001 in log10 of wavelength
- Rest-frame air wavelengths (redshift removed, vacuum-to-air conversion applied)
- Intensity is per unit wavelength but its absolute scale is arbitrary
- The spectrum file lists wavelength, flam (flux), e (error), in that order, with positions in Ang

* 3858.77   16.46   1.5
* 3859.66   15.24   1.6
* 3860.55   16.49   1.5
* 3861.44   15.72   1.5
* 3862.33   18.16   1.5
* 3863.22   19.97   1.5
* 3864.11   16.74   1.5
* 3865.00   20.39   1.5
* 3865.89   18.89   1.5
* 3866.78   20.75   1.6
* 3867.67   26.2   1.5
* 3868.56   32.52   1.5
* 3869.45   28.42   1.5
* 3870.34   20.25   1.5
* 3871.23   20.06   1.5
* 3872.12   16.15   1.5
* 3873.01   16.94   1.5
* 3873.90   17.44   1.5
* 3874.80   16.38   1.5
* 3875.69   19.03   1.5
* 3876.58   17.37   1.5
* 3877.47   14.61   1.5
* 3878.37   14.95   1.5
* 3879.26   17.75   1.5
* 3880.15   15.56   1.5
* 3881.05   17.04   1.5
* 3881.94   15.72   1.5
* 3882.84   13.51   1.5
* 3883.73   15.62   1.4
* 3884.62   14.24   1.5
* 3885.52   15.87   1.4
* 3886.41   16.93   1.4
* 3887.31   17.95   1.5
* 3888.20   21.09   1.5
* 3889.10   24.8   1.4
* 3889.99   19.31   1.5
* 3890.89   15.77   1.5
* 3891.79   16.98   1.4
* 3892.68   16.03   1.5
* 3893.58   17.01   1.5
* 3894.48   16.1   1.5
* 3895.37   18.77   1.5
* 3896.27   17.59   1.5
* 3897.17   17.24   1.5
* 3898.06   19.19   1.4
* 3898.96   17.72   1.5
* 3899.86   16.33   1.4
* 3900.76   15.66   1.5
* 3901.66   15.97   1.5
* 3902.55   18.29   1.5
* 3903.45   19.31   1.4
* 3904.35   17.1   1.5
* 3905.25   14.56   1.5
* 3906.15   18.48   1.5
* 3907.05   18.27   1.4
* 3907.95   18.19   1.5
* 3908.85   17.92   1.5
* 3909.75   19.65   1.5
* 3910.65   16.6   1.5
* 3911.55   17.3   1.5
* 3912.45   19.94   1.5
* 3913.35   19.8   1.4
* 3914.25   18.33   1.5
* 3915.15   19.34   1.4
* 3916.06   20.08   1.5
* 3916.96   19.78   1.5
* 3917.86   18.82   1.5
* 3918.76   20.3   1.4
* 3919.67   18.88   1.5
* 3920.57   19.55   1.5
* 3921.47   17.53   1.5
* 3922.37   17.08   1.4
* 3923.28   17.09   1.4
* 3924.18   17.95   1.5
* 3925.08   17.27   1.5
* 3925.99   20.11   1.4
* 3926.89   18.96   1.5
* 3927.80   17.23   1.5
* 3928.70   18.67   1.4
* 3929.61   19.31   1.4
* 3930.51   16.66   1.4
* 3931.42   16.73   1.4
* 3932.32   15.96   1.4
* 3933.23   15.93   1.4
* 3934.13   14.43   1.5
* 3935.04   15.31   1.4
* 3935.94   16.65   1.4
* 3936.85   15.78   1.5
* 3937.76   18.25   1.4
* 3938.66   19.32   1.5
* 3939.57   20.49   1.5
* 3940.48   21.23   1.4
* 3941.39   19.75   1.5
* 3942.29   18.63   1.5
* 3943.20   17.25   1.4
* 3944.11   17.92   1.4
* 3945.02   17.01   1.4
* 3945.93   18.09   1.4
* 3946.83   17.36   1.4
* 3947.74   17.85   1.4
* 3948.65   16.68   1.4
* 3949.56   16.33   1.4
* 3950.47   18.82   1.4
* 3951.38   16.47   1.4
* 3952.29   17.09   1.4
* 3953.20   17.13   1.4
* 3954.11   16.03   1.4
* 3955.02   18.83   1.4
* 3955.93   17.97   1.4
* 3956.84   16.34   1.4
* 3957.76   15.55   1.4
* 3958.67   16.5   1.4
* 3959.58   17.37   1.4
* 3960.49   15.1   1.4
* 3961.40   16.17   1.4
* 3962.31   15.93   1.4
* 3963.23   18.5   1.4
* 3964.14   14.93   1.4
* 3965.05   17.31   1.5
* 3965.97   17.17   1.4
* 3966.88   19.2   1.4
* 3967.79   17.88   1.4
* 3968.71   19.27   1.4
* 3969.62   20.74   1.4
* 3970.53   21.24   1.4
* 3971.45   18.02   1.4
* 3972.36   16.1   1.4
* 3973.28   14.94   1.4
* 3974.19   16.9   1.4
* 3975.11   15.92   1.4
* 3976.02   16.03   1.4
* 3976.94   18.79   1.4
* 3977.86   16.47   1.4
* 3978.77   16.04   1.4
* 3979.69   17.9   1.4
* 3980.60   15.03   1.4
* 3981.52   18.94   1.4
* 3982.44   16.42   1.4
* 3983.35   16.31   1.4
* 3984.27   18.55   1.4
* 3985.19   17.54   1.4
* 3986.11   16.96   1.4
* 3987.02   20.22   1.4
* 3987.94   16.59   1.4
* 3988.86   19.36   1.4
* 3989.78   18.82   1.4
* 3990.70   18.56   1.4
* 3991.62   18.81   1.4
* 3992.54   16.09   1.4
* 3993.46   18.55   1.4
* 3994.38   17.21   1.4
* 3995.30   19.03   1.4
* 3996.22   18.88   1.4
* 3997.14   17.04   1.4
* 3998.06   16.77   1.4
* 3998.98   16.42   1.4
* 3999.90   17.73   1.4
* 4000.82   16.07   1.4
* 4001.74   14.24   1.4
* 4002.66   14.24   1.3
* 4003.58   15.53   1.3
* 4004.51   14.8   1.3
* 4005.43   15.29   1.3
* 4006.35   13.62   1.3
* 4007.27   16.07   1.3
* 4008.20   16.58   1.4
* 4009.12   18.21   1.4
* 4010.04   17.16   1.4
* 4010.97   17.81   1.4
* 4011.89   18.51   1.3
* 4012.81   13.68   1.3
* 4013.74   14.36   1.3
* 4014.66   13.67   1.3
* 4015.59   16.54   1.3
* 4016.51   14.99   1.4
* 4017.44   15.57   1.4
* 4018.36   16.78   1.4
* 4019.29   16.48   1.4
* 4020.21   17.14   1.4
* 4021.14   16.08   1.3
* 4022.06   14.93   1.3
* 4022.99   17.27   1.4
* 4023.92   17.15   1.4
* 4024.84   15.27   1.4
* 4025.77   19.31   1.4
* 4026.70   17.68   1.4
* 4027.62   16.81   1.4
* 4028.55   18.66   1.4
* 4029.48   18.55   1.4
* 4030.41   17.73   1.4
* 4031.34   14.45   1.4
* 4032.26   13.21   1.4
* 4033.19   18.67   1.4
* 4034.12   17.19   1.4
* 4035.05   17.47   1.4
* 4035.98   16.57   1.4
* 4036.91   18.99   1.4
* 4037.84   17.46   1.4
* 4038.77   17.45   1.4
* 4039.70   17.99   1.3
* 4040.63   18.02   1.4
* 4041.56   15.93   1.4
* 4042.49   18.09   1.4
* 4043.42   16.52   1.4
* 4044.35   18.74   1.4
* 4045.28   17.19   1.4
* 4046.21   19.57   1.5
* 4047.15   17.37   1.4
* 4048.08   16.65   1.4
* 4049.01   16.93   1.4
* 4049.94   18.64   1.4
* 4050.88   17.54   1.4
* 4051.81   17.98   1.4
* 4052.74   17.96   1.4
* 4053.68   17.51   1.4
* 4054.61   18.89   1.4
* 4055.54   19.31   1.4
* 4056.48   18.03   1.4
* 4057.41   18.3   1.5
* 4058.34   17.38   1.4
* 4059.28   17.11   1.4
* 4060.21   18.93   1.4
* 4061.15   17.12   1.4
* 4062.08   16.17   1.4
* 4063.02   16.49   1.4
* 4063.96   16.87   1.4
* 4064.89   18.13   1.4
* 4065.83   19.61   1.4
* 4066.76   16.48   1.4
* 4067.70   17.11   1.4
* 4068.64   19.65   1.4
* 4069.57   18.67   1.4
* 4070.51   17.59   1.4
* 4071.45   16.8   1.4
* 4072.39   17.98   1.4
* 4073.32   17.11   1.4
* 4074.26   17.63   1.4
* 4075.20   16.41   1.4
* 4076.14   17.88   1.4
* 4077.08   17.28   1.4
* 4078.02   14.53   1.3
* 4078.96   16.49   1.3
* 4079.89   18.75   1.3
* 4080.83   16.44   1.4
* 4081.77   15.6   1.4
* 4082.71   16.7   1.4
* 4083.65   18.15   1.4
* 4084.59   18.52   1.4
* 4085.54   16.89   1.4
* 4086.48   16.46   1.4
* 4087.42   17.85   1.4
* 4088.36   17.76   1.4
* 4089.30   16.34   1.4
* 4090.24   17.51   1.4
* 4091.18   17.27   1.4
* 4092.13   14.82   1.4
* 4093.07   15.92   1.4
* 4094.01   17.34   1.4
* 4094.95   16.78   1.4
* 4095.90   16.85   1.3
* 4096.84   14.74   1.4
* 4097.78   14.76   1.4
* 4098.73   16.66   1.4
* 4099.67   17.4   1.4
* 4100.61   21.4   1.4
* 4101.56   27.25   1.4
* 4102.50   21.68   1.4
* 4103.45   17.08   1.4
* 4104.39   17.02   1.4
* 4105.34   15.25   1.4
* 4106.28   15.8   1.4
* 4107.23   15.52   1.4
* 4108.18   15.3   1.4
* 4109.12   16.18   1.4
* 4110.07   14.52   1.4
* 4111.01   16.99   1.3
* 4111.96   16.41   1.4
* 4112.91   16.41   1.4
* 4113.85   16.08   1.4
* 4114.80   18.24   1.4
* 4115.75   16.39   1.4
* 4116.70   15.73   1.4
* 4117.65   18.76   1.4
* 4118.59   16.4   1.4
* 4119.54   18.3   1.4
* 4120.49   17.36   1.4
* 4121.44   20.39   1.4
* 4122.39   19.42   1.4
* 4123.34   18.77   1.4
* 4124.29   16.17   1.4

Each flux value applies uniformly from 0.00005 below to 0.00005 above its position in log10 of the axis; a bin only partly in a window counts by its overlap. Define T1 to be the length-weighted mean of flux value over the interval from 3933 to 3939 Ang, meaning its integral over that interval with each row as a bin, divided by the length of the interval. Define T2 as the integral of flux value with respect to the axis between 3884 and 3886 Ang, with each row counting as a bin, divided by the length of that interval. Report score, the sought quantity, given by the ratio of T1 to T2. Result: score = 1.09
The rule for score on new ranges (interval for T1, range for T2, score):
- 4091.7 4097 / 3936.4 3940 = 0.88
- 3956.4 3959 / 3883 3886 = 1.06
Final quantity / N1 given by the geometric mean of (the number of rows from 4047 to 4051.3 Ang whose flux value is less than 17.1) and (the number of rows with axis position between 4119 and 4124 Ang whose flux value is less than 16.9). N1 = 0.0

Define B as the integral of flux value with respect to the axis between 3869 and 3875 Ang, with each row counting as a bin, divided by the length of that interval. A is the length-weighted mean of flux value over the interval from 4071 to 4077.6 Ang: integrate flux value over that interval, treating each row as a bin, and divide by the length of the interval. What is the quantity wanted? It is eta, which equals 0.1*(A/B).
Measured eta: 0.089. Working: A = 17.3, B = 19.5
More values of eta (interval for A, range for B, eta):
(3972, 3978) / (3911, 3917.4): 0.086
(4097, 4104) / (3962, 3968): 0.111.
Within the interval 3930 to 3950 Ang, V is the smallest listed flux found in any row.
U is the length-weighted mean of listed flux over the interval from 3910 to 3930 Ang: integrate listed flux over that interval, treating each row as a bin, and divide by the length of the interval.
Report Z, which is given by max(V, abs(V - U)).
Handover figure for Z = 14.4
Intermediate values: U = 18.64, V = 14.43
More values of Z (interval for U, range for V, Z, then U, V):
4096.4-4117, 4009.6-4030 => 13.7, 17.14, 13.67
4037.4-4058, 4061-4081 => 14.5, 17.82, 14.53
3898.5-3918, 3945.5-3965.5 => 14.9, 18.05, 14.93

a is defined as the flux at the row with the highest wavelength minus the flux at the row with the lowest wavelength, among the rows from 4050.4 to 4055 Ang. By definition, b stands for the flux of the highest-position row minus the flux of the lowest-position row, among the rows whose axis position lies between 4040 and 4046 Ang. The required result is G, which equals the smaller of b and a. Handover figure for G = -0.8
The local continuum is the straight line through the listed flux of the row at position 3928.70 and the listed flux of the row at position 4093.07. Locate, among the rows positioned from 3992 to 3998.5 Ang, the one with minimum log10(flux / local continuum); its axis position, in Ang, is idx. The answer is 3992.54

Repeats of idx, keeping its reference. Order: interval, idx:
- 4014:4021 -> 4014.66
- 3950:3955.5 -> 3954.11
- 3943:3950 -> 3949.56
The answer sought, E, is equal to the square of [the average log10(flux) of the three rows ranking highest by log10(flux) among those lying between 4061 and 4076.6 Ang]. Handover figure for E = 1.65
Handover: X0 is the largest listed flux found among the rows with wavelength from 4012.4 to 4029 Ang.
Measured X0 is 19.31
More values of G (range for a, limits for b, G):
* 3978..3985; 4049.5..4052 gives -0.7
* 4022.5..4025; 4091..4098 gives -2.5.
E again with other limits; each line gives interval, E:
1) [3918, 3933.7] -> 1.69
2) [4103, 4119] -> 1.58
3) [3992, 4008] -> 1.62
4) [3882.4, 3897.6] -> 1.78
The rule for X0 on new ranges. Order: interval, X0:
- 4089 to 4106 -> 27.25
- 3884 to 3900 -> 24.8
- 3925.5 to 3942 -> 21.23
